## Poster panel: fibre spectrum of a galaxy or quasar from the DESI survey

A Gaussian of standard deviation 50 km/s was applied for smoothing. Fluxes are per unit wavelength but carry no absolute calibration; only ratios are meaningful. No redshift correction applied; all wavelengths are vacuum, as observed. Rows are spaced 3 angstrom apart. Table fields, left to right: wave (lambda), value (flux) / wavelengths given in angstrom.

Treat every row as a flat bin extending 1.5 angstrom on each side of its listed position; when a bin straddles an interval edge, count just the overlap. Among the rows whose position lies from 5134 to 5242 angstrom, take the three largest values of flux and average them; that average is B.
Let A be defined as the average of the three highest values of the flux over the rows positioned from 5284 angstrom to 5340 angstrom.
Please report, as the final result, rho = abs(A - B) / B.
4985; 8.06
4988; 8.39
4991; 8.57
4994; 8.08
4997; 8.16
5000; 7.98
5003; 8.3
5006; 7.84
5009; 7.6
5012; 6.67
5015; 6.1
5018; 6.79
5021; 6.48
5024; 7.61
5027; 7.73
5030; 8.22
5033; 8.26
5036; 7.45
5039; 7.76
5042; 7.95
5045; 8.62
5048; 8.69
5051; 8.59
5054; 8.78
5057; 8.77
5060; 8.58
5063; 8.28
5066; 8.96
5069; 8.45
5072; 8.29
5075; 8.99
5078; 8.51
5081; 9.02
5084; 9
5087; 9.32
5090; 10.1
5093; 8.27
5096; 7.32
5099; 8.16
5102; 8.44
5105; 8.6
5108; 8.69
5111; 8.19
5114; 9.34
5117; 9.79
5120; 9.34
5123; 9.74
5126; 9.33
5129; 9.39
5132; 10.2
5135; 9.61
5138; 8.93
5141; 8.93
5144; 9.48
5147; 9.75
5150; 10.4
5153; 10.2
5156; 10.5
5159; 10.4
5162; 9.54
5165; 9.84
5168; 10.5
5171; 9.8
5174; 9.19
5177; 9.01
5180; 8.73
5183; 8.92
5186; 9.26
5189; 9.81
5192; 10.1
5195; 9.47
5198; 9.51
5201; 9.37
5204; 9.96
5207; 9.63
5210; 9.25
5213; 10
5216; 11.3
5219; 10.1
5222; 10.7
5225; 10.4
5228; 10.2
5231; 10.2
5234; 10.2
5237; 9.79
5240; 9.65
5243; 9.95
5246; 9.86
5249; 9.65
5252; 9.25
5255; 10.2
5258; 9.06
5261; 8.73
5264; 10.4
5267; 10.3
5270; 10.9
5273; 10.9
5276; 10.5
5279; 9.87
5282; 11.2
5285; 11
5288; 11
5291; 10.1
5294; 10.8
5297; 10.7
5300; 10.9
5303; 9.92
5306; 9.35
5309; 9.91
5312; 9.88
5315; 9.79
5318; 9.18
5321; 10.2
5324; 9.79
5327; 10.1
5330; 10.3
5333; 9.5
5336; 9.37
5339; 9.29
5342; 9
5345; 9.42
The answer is 0.012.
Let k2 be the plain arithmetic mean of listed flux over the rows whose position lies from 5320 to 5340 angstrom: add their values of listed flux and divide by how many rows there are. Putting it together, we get 9.8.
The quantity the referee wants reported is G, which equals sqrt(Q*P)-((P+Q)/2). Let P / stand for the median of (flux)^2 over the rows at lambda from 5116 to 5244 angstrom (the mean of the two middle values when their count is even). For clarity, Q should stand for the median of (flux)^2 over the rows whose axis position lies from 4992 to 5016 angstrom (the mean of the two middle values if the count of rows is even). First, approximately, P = 96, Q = 63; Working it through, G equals -1.8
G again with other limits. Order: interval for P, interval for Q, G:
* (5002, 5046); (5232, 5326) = -2.5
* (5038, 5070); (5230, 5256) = -0.8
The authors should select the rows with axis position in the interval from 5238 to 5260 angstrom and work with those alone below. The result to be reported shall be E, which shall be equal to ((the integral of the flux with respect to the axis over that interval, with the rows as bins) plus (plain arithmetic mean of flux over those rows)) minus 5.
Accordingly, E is 217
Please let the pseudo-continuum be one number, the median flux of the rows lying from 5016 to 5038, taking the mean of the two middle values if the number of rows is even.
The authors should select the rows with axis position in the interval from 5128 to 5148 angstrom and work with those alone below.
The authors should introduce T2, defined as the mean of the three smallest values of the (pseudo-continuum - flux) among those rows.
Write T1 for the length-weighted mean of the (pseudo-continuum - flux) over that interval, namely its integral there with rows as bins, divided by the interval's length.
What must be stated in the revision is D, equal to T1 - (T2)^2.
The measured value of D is -6.9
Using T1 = -1.9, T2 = -2.2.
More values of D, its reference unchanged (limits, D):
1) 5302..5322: -7.9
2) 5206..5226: -12.8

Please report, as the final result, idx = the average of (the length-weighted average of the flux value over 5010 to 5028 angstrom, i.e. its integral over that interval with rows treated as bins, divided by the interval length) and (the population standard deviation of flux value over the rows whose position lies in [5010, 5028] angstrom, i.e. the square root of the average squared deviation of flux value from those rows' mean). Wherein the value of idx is 3.74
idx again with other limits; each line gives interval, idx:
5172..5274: 5.22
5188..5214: 4.98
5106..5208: 5.05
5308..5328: 5.07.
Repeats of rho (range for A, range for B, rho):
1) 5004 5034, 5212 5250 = 0.249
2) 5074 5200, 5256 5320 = 0.054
